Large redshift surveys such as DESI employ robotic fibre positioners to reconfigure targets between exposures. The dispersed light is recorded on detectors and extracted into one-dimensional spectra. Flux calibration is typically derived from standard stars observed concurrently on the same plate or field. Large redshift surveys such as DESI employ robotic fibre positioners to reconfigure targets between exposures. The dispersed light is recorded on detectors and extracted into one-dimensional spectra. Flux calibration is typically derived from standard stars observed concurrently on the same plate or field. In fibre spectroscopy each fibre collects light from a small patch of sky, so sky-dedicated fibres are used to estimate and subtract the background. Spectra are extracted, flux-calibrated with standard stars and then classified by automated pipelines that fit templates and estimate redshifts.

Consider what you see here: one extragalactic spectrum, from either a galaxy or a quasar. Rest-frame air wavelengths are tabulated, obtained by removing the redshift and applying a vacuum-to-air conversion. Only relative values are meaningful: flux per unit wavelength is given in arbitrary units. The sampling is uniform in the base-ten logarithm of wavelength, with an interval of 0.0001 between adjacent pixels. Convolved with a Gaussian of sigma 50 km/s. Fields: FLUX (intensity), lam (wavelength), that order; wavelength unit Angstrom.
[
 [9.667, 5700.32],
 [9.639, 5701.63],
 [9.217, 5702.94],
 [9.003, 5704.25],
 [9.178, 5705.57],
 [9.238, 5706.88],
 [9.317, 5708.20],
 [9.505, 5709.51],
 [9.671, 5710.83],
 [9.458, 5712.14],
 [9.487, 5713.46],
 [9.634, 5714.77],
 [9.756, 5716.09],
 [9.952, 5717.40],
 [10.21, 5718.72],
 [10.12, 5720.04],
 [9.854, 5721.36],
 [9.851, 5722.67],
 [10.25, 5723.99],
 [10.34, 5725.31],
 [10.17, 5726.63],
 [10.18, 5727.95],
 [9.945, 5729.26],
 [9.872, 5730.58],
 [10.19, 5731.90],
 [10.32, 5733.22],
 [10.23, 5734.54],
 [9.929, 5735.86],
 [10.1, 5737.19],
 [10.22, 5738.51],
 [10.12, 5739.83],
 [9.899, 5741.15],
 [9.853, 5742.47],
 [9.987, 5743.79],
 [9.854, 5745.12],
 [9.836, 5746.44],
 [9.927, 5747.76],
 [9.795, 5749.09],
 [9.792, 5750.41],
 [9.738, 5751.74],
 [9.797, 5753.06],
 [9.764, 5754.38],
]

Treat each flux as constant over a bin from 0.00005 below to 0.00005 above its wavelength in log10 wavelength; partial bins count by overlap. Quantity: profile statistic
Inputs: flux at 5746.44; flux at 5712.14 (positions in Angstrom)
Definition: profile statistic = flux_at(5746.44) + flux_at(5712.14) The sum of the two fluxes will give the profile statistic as 19.3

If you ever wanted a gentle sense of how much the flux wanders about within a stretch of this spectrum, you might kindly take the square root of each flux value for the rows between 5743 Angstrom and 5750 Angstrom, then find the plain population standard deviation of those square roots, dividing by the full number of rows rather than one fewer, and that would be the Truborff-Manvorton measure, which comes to 0.011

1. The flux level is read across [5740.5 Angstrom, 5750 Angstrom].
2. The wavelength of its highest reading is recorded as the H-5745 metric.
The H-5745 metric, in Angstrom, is 5743.79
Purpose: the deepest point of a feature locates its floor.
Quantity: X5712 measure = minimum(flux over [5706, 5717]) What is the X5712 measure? 9.238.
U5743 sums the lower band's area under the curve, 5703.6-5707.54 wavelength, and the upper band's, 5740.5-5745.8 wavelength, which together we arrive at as 88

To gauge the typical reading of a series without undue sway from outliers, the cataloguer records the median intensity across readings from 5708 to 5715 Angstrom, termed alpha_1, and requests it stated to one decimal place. 9.5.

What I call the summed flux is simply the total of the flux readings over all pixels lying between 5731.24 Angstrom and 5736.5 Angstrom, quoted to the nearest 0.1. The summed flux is 40.7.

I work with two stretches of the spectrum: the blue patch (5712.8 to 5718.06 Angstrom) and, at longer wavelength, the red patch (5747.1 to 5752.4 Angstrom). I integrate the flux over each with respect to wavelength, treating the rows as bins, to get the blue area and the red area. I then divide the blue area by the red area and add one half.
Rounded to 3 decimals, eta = 1.483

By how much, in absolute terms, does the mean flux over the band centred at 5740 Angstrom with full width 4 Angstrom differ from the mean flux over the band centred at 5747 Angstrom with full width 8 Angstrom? 0.21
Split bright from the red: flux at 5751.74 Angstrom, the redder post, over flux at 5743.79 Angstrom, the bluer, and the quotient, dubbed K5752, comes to 0.98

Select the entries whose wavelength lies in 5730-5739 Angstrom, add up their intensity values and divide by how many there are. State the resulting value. 10.12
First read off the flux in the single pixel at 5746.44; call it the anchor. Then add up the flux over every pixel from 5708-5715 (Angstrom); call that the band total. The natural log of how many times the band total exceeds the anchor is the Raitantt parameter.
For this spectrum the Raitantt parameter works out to 1.8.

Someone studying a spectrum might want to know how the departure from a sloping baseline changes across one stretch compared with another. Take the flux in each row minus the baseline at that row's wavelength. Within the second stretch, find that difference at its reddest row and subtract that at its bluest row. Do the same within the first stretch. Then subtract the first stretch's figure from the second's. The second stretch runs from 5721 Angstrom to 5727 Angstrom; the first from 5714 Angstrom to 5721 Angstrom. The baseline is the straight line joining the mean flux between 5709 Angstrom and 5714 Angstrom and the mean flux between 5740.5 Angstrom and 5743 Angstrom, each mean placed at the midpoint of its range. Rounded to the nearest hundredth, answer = -0.17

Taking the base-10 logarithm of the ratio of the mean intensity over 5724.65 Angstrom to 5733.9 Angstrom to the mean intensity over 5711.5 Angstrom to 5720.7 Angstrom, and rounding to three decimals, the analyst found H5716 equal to 0.015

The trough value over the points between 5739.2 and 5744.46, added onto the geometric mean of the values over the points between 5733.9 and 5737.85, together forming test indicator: 19.9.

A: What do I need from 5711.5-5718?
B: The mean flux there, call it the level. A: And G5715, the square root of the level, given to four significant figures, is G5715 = 3.108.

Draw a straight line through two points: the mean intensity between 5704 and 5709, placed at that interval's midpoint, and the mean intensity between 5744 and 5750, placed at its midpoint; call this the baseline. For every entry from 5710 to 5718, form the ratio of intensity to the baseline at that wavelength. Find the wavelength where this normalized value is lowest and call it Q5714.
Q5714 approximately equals 5712.14 Angstrom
